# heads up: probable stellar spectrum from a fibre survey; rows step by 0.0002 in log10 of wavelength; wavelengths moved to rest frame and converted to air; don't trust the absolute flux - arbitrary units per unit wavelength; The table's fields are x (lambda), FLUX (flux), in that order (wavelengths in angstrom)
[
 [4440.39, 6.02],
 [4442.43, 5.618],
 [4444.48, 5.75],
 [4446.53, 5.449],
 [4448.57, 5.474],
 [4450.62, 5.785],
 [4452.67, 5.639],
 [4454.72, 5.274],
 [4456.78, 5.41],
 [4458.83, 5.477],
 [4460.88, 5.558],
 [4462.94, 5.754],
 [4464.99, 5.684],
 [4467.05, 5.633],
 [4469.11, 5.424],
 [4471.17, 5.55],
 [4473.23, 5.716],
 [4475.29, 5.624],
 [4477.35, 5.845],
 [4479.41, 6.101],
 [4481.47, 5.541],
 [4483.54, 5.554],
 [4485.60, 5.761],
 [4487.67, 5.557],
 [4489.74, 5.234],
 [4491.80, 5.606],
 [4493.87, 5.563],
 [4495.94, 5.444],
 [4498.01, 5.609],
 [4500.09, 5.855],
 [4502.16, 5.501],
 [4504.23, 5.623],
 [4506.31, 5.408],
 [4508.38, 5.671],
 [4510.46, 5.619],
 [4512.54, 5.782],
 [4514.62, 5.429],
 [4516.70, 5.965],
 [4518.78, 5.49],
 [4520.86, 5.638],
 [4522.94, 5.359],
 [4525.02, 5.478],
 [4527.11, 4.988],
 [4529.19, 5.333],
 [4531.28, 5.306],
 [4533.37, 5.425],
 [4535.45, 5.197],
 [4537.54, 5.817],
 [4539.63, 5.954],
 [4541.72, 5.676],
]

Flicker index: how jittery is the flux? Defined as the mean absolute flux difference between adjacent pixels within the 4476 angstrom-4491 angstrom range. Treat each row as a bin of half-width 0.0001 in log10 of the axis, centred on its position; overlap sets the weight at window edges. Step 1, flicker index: 0.26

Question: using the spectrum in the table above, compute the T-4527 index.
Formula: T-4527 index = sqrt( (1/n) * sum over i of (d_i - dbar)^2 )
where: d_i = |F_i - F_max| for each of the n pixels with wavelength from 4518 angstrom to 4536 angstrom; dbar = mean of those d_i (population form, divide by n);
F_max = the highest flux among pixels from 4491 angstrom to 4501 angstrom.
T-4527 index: 0.18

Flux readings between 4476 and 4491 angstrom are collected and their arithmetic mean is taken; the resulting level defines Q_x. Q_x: 5.66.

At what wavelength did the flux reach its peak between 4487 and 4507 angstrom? 4500.09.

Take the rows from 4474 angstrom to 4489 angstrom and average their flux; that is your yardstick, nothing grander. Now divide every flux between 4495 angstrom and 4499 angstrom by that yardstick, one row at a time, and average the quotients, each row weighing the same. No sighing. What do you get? 0.97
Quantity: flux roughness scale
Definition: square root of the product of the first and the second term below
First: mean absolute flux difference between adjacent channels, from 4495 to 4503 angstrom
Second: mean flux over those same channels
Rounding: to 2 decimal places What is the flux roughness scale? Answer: 1.20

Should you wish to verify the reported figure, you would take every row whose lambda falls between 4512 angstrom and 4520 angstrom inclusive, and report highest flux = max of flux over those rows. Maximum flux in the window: 5.965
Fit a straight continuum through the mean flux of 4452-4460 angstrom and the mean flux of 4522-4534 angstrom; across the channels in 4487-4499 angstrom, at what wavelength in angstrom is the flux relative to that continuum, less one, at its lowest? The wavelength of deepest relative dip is 4489.74 angstrom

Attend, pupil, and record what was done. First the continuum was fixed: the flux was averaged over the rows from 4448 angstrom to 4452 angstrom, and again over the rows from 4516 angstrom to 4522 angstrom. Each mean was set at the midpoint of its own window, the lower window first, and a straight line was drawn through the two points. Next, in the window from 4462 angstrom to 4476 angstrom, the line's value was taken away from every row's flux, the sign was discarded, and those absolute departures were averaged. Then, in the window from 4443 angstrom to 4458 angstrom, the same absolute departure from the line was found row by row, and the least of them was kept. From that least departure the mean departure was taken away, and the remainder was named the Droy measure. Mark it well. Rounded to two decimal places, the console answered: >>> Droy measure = -0.08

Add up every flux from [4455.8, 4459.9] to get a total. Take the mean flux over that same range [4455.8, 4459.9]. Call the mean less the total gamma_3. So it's -5.4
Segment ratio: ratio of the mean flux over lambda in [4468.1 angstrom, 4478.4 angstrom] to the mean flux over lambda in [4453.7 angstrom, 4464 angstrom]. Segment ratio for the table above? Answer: 1.025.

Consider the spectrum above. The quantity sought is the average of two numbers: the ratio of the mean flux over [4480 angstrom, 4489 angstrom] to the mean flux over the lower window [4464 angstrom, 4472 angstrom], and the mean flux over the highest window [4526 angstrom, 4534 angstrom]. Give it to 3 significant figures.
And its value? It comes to 3.13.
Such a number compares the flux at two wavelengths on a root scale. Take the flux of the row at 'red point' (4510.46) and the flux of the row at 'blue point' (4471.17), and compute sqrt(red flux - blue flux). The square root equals 0.26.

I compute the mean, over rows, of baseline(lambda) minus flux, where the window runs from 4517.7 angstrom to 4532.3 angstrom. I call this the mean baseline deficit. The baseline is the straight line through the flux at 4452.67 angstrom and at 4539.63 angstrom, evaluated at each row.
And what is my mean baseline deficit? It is 0.53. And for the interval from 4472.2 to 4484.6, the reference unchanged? 0.00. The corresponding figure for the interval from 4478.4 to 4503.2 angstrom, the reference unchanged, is 0.17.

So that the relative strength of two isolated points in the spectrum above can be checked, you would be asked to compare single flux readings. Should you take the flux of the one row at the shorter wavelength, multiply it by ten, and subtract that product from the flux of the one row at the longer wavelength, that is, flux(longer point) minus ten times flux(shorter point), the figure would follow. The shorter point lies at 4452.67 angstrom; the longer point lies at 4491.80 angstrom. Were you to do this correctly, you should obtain -50.8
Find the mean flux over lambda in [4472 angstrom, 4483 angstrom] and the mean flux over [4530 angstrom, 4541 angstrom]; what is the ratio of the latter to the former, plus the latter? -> 6.50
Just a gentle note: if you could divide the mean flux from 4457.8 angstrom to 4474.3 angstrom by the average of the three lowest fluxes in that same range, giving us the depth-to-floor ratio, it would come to 1.021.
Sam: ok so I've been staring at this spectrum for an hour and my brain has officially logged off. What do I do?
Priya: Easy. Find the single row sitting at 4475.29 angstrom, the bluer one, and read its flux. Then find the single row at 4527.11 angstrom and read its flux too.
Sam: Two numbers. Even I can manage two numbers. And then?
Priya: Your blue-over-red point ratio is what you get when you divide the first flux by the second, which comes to 1.13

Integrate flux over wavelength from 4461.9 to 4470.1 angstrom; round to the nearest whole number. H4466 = 46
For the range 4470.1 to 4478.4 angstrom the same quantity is 47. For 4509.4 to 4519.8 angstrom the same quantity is 59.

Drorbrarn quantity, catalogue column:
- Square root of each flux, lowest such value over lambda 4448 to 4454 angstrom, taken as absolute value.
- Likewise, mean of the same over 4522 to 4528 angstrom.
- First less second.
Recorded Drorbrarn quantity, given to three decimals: 0.043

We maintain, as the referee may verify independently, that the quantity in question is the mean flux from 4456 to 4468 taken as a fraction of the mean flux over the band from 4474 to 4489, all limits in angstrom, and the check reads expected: 0.98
